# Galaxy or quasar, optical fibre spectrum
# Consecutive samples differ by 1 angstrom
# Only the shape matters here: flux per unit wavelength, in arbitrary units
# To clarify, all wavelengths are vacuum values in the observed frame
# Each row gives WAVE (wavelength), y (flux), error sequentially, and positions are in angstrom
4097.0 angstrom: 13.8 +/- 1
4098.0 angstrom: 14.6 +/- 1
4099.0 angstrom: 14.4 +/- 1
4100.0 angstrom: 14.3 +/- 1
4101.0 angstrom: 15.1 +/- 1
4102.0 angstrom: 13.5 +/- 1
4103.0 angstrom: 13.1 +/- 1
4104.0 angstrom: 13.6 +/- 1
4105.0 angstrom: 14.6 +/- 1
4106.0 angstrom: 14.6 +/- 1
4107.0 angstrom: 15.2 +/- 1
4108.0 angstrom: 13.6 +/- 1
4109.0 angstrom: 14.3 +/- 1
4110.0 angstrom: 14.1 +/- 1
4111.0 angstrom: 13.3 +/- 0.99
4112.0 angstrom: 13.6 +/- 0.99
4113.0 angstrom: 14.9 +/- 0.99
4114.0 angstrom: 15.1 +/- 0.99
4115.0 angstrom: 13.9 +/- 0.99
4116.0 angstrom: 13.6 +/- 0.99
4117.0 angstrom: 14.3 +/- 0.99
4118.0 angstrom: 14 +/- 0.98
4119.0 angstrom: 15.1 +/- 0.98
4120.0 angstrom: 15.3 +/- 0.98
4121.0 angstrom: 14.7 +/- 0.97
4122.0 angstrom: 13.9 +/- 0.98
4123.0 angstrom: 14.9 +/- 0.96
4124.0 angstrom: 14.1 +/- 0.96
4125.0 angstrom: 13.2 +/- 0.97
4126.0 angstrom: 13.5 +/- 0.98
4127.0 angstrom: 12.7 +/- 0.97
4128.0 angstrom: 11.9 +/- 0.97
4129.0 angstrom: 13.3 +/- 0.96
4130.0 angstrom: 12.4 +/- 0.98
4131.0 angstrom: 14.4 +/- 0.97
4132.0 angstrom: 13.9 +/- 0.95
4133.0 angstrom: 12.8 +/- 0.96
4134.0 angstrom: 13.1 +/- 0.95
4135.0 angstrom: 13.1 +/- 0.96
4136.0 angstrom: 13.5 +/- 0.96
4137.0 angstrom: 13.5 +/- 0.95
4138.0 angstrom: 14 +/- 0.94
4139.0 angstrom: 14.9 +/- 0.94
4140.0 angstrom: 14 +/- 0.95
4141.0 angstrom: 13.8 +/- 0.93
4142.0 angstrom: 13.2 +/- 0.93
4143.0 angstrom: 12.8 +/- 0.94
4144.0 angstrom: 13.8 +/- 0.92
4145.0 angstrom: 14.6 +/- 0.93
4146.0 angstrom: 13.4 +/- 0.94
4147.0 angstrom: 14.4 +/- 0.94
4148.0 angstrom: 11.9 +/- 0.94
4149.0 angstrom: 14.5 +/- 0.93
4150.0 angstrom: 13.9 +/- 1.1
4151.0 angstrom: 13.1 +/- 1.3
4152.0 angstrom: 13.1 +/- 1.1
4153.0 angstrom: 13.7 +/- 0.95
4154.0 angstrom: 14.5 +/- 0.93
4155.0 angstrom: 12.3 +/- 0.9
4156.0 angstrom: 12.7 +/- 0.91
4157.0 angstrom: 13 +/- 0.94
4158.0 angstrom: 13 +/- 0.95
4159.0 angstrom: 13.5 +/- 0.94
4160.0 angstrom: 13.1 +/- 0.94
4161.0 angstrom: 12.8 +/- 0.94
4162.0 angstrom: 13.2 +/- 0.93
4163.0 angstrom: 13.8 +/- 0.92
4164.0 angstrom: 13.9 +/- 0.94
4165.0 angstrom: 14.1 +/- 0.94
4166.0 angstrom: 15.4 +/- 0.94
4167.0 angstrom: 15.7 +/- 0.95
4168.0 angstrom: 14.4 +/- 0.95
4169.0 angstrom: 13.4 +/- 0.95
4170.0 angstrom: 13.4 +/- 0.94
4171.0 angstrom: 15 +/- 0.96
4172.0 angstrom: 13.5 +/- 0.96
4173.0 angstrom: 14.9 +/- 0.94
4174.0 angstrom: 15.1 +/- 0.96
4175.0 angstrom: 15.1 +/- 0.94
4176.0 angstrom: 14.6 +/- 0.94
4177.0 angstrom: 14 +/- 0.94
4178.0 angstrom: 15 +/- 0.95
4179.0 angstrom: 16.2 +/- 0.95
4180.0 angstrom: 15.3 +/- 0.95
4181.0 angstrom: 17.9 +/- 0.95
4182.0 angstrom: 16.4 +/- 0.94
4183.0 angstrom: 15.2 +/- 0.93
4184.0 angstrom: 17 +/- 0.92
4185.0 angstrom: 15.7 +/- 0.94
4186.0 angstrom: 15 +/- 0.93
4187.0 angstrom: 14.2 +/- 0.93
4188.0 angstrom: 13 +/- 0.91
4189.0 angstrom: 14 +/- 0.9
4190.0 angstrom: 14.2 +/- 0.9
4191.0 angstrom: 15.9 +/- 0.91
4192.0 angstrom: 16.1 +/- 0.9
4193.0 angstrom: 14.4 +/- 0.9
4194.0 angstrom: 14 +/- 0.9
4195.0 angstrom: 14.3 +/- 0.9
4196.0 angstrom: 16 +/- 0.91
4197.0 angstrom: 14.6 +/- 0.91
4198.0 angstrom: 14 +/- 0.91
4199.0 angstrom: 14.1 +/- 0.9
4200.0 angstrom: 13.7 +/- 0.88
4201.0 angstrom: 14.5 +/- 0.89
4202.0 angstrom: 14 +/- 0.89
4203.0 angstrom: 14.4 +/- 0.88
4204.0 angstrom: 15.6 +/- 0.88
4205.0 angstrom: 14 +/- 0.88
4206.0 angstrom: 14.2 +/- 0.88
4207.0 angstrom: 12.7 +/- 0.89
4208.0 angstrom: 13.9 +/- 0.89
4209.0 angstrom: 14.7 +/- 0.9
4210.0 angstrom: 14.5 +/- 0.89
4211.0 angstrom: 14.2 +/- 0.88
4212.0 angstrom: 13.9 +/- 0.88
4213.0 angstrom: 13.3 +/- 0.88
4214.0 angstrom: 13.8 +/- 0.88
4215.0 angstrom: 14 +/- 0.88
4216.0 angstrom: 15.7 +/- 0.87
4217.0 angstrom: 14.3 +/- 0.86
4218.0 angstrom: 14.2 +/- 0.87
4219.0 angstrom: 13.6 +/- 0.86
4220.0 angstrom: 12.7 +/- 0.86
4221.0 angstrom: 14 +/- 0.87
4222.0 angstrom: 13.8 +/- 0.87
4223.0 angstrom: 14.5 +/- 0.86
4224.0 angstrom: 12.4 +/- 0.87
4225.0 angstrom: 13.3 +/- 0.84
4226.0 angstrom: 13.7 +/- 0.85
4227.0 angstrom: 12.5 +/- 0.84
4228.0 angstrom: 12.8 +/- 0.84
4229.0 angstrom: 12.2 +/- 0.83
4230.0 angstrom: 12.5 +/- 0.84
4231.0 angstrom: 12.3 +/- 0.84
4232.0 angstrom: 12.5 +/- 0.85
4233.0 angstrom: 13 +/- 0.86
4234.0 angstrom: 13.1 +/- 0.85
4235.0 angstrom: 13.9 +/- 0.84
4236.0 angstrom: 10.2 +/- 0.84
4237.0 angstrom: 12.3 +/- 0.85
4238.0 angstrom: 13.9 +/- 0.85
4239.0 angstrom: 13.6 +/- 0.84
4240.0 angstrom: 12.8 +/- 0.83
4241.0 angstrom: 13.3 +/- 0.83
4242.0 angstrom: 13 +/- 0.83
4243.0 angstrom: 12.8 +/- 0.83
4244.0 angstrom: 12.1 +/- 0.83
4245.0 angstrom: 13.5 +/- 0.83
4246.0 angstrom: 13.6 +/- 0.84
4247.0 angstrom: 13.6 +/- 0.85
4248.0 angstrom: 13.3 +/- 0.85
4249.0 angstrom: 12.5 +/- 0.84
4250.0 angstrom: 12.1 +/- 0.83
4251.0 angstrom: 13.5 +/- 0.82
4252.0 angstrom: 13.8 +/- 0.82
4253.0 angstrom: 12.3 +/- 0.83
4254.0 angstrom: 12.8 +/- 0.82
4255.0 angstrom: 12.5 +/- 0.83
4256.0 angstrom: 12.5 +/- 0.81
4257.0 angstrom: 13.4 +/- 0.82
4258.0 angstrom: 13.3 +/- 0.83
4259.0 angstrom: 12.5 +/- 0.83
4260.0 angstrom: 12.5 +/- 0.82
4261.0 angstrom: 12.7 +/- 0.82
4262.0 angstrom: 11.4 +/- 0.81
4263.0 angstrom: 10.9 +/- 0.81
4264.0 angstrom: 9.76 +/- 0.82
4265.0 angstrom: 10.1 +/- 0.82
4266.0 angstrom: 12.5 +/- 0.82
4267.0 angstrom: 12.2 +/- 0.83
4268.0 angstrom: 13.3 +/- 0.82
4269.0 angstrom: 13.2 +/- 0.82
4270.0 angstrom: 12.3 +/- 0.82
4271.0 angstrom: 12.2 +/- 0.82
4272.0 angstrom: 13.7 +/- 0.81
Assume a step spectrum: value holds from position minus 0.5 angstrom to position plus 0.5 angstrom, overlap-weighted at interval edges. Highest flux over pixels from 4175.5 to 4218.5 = 17.9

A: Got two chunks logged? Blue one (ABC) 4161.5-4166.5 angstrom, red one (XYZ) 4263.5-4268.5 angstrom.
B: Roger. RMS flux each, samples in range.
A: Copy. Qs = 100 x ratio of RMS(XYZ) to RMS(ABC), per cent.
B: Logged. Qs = 83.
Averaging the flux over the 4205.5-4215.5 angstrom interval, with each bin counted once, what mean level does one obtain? 13.9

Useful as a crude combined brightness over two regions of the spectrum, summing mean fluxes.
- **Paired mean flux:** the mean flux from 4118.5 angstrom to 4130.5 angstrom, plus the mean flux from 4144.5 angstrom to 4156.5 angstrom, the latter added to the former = 27.3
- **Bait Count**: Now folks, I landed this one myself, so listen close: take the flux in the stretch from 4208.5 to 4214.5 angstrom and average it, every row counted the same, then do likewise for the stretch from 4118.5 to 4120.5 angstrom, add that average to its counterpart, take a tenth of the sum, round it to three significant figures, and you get 2.93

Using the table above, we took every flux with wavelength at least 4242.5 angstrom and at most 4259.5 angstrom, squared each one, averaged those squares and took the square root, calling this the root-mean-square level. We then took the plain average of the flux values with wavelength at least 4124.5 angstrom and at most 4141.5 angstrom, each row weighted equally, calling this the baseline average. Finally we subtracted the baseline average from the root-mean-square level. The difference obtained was -0.5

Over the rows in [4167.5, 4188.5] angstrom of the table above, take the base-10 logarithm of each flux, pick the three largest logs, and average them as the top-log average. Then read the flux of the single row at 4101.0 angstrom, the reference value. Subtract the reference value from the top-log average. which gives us -13.9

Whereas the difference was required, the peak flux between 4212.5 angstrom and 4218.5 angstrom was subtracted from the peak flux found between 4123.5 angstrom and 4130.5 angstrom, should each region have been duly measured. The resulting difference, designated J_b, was -1.6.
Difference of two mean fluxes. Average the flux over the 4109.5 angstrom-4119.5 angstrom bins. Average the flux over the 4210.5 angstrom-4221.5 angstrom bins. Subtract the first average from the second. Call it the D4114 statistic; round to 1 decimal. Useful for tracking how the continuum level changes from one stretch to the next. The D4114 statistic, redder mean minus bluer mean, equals -0.2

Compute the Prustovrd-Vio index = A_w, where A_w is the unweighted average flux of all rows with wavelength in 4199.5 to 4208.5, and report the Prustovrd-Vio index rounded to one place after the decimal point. 14.1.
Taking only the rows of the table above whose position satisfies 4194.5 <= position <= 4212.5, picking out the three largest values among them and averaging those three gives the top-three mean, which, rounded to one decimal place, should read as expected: 15.4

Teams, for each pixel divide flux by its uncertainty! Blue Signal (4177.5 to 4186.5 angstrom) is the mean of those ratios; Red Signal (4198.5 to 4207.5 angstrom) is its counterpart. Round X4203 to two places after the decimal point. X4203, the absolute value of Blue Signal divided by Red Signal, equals 1.06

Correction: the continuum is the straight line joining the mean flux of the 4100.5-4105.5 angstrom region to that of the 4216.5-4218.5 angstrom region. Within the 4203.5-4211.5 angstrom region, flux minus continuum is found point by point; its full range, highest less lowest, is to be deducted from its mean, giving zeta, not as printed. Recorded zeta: -2.91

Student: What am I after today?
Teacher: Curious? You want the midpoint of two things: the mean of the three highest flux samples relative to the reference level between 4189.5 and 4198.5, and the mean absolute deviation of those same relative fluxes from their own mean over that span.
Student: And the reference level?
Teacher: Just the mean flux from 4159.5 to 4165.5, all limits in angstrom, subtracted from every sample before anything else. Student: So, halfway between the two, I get 1.65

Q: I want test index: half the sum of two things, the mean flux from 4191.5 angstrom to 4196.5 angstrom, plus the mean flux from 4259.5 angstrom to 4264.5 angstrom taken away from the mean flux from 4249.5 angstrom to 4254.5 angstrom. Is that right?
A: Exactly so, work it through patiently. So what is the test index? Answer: 8.2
